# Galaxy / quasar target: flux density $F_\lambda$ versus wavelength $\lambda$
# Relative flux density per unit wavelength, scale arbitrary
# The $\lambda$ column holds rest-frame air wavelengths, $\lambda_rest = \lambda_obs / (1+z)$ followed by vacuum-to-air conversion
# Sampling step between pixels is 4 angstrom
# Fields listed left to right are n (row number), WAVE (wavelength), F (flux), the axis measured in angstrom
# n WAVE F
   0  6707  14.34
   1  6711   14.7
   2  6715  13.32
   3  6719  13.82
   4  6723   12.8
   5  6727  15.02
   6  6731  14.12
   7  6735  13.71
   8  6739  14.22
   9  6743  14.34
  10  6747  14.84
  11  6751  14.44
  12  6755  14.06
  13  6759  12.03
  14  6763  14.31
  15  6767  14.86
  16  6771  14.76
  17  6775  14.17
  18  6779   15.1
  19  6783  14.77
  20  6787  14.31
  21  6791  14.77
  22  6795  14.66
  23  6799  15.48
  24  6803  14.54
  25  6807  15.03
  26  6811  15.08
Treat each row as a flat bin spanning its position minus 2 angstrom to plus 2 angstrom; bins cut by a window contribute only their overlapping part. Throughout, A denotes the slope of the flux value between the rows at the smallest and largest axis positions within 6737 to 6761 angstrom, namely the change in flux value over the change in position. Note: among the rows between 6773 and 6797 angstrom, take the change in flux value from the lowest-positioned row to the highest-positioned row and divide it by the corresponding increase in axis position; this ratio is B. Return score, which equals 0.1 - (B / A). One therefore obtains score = 0.3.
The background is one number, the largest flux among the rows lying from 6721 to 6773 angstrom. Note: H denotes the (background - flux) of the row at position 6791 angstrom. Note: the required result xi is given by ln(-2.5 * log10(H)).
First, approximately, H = 0.25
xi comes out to 0.4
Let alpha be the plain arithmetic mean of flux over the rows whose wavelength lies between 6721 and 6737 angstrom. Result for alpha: 13.9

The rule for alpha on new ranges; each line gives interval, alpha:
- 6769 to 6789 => 14.6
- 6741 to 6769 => 14.1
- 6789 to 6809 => 14.9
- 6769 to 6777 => 14.5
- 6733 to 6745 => 14.1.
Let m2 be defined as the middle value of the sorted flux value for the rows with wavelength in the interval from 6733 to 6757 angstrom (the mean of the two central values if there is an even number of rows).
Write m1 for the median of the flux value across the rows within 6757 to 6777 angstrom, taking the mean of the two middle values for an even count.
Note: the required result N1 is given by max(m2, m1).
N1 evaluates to 14.31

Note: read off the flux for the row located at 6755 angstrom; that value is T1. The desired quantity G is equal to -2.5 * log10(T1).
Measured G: -2.87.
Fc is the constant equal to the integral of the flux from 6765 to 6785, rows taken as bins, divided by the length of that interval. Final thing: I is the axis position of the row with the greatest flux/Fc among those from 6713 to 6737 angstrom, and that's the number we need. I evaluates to 6727 angstrom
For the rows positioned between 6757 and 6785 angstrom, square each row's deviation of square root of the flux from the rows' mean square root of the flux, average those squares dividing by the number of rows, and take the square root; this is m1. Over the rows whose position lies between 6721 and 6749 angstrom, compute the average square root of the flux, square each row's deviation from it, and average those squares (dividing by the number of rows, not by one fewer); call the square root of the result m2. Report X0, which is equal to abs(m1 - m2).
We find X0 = 0.040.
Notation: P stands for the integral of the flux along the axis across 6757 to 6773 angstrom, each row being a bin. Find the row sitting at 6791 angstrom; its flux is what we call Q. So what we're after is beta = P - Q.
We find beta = 209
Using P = 224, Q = 14.77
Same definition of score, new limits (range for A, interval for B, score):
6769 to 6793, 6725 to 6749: 18.1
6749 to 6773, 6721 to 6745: -4.7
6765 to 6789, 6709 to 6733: -1.0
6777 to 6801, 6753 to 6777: -0.2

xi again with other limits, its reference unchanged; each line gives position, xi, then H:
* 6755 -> -3.1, 0.96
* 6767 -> 0.7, 0.16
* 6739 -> -1.4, 0.80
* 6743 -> -0.9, 0.68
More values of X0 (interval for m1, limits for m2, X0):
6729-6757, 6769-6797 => 0.005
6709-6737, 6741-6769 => 0.028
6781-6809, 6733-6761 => 0.071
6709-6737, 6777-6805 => 0.049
